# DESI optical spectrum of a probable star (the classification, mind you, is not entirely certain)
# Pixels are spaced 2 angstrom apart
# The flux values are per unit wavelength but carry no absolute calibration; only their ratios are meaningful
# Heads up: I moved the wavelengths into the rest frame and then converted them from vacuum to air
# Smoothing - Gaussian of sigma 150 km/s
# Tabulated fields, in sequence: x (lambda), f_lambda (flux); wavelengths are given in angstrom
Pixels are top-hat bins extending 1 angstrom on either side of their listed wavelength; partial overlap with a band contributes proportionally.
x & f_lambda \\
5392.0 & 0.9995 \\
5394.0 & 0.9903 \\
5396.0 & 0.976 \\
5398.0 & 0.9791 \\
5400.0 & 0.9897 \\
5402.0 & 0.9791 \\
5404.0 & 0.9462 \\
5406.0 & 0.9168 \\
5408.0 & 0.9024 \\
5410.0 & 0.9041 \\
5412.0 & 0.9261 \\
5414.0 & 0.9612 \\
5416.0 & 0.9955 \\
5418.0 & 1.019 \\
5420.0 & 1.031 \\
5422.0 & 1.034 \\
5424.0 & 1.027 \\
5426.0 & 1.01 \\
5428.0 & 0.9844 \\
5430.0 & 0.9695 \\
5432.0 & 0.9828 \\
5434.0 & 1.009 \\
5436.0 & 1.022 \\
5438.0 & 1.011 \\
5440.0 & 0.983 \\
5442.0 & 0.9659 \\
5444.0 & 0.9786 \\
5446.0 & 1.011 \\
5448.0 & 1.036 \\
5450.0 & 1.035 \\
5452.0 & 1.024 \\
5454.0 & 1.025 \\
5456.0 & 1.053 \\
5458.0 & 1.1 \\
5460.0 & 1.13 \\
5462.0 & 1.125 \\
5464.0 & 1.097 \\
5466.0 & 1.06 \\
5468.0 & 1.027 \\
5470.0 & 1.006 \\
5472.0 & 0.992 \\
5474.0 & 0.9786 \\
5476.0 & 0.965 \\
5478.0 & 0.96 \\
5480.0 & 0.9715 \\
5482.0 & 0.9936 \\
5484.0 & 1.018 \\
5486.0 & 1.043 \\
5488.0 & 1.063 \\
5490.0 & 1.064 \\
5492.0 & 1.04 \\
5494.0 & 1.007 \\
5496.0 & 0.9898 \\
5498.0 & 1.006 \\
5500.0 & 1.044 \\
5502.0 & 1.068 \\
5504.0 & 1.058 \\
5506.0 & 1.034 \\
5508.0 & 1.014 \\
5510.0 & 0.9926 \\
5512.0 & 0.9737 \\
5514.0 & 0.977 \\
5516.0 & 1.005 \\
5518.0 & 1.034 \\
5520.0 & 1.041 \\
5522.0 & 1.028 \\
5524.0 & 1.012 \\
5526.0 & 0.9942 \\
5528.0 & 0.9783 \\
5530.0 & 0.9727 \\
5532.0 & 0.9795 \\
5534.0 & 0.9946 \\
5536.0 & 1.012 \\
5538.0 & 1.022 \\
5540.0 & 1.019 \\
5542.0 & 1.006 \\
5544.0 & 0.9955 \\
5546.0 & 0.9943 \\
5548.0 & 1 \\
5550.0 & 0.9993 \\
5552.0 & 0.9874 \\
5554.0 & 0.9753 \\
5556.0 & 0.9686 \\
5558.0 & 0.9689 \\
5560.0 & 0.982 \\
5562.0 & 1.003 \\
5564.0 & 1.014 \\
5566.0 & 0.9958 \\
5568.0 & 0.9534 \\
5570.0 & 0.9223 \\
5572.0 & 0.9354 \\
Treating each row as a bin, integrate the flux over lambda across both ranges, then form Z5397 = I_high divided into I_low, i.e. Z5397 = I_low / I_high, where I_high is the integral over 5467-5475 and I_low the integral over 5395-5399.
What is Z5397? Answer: 0.49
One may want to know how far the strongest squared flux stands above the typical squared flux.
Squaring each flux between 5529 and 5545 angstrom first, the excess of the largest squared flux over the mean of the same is 0.044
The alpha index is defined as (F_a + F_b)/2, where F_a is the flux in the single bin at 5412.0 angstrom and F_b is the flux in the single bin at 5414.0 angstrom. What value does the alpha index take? 0.94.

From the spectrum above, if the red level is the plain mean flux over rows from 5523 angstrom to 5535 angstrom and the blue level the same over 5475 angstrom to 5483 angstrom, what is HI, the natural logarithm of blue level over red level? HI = -0.016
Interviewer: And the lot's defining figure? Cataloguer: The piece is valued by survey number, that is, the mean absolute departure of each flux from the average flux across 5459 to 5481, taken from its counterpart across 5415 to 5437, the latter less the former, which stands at -0.036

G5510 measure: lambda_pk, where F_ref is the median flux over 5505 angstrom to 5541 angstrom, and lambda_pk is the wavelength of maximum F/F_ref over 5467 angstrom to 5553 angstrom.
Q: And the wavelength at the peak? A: 5502.0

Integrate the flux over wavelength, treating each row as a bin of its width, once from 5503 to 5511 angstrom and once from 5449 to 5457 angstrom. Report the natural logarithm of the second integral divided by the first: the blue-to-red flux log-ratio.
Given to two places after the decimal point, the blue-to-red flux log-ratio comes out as 0.01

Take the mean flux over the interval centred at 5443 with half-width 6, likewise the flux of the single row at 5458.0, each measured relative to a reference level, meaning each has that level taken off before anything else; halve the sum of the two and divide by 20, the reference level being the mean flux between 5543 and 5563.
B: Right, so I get 0.0031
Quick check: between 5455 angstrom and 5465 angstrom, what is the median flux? 1.10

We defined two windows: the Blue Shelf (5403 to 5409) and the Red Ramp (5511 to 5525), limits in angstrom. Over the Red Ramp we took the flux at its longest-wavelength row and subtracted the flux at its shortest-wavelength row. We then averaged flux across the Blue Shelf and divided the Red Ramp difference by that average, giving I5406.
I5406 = 0.04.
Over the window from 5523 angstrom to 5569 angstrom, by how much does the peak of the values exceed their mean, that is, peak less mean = 0.029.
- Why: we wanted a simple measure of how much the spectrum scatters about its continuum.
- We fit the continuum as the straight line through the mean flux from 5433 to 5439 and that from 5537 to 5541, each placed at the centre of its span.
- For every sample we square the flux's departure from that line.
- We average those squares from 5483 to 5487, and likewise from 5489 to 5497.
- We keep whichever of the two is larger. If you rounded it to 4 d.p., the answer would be 0.0009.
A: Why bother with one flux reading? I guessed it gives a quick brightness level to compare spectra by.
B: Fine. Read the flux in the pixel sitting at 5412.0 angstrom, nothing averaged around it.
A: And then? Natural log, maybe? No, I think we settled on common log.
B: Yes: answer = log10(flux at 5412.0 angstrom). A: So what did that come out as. -0.03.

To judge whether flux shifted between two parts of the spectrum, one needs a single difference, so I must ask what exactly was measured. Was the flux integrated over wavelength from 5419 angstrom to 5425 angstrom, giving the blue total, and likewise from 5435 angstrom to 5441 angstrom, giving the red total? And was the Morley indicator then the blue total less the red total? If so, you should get 0.2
